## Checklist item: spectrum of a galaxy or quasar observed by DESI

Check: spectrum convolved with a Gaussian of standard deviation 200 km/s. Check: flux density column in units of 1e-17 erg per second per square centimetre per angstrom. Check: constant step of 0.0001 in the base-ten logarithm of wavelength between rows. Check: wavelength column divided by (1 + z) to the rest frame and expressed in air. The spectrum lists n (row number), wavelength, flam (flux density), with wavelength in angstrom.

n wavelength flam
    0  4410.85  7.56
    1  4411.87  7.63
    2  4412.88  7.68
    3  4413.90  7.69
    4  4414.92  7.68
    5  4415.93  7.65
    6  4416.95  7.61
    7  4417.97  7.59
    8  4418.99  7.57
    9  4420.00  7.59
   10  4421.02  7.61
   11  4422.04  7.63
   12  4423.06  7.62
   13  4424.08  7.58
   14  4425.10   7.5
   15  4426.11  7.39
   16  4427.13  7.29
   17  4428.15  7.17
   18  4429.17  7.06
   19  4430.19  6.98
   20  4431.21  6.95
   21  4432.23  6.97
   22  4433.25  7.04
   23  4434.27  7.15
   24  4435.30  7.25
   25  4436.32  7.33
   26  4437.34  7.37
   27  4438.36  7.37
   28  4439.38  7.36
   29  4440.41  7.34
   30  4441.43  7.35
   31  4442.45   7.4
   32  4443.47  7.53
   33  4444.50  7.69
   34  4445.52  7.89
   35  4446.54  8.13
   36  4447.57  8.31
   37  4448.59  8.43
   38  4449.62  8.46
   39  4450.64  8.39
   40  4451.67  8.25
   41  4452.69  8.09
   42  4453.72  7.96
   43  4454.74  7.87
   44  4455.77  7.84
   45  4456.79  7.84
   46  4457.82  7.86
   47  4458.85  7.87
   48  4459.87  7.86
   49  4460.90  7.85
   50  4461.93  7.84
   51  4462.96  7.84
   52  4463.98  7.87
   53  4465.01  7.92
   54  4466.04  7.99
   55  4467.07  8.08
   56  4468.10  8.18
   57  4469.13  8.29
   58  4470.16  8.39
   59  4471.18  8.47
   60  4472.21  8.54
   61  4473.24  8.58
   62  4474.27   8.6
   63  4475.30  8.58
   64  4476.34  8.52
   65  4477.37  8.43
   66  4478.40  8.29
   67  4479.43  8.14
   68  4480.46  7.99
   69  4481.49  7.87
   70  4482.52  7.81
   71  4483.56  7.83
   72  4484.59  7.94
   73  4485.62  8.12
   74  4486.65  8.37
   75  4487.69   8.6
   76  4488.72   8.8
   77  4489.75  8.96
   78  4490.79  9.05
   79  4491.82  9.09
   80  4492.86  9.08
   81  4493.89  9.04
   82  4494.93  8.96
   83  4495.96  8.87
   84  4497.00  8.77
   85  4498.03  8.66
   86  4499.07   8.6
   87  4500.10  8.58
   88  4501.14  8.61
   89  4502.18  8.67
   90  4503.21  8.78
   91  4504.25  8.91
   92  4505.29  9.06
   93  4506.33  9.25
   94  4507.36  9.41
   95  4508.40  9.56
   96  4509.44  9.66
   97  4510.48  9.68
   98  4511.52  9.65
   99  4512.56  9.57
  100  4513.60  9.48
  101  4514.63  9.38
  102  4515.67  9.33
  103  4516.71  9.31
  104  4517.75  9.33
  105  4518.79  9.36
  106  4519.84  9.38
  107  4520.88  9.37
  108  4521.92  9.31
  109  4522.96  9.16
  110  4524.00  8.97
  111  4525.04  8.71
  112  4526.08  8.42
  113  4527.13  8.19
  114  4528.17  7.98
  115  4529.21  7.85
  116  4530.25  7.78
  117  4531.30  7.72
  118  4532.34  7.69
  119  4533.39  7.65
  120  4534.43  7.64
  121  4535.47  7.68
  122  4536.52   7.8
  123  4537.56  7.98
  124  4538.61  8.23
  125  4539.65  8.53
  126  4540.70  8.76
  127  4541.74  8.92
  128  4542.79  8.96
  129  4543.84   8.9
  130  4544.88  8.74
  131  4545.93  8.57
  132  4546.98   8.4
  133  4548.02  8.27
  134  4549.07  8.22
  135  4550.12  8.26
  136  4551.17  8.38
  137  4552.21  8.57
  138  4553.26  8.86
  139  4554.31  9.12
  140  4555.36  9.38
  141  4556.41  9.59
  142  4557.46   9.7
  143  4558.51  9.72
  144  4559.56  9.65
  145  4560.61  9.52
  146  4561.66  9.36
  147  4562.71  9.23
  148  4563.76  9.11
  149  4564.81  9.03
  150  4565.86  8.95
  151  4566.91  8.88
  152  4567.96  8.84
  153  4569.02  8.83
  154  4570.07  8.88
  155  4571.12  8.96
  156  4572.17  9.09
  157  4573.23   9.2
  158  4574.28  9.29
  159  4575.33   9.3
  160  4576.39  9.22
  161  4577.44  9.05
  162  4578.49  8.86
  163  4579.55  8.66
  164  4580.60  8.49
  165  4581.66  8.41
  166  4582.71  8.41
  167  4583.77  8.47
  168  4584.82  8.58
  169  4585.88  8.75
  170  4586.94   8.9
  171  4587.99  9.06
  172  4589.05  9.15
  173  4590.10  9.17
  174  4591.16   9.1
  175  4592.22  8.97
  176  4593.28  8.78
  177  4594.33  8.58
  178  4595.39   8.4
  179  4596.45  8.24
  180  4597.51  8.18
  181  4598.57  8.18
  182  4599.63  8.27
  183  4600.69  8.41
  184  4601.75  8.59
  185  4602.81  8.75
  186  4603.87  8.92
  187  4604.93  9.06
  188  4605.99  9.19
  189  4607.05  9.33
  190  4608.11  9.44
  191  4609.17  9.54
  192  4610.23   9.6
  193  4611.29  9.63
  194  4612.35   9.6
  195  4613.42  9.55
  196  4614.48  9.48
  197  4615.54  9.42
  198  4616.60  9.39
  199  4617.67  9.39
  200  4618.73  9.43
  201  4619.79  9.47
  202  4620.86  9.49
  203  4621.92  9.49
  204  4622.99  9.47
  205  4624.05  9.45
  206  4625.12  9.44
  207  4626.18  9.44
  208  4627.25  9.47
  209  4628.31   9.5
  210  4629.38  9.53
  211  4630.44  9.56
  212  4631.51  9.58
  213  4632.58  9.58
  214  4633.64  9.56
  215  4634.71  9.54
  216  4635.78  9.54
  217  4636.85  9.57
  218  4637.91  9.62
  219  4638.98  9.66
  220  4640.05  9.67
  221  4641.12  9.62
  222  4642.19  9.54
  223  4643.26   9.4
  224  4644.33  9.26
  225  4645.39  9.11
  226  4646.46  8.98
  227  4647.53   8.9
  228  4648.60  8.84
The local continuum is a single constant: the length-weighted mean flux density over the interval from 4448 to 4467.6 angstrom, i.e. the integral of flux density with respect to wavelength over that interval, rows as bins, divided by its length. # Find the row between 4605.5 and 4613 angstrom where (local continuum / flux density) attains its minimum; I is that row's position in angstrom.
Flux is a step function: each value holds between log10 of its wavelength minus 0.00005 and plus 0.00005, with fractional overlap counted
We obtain 4611.29 angstrom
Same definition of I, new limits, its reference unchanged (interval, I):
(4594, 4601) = 4594.33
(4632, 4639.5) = 4638.98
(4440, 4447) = 4446.54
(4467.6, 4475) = 4474.27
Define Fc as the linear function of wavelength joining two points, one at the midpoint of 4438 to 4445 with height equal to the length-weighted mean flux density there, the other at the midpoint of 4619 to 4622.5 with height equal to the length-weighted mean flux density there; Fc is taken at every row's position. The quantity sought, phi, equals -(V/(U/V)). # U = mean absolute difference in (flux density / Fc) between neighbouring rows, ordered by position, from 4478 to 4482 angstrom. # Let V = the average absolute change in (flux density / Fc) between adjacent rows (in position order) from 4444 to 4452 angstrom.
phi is -0.0167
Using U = 0.019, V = 0.0180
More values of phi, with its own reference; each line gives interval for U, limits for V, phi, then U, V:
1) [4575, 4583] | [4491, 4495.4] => -0.0032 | 0.015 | 0.0071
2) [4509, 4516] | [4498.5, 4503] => -0.0019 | 0.009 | 0.0040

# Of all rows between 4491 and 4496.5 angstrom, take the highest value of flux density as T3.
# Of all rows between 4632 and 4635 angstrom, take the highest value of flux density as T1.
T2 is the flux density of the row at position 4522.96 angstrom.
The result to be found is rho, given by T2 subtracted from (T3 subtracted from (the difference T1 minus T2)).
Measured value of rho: -17.8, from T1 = 9.58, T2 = 9.16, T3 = 9.09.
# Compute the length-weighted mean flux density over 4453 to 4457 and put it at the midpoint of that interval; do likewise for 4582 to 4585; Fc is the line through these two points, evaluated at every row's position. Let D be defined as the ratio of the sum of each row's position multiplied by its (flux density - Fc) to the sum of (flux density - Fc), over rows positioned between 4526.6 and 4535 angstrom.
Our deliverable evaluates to 4531.7 angstrom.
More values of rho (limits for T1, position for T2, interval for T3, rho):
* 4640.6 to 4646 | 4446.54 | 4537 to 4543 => -15.6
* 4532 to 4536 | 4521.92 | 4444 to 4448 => -19.2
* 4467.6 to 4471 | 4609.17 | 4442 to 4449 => -19.1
